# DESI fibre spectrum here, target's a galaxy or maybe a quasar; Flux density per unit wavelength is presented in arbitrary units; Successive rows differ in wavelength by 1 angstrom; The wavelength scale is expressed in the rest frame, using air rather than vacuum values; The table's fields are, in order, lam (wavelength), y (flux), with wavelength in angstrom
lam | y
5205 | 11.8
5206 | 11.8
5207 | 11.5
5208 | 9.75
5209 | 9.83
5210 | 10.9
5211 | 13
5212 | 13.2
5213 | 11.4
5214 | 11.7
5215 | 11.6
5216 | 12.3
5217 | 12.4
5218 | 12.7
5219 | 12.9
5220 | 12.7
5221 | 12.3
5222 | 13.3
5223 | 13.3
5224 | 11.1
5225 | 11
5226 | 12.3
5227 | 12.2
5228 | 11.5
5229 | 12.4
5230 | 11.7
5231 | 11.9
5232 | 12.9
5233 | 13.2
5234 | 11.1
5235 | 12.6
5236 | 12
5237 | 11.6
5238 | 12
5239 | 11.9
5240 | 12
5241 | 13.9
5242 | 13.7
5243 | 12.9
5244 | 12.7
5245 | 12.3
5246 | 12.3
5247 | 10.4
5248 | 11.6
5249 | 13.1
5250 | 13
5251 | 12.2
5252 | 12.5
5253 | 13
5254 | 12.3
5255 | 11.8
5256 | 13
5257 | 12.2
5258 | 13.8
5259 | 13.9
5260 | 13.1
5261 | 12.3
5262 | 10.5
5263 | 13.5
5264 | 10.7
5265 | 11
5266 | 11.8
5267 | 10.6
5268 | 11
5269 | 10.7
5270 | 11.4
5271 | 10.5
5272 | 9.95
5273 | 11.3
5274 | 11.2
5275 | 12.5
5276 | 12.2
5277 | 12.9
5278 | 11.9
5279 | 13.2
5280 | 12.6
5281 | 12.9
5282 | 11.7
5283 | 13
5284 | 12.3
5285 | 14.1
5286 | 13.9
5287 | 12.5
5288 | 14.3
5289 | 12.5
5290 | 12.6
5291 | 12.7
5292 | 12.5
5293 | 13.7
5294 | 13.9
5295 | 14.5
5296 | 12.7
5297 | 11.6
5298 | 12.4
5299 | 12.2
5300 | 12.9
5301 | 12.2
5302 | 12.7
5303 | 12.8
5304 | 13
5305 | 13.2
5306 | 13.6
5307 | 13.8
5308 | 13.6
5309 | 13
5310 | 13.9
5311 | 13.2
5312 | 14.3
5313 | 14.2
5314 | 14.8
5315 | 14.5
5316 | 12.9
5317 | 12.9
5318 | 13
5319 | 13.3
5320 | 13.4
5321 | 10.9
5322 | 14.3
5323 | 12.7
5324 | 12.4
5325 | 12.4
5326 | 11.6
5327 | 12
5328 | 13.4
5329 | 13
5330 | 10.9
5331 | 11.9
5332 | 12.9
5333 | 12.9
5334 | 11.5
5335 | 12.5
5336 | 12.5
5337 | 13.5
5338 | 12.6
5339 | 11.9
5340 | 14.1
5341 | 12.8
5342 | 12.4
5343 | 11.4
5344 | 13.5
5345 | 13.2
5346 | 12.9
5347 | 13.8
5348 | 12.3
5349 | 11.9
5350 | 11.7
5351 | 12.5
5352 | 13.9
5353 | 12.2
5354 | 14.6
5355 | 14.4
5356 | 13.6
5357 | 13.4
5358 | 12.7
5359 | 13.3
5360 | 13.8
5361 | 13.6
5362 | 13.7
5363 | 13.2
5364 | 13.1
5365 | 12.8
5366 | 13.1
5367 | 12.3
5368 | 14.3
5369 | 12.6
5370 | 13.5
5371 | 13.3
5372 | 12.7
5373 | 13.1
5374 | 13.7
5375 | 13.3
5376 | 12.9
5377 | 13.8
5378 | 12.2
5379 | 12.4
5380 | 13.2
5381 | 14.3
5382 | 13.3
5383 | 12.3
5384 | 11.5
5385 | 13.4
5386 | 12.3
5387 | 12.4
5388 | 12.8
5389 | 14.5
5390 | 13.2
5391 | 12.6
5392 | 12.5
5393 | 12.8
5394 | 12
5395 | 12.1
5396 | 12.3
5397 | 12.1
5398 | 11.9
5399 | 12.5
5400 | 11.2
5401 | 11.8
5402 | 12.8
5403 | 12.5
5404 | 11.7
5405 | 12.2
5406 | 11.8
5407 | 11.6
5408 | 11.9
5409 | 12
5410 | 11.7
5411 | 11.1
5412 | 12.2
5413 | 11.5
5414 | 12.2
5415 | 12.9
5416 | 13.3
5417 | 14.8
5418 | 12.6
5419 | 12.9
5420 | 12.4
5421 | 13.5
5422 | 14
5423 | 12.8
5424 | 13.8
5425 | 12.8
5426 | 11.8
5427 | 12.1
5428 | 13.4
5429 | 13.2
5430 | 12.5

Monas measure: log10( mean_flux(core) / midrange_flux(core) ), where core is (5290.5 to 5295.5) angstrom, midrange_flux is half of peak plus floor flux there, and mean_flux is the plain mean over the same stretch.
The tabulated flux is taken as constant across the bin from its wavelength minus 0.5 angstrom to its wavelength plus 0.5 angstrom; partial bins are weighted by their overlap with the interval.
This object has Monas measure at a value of -0.001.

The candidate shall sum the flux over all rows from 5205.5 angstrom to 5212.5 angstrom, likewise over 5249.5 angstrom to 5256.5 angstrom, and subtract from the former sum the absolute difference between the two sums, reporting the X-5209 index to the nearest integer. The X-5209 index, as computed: 72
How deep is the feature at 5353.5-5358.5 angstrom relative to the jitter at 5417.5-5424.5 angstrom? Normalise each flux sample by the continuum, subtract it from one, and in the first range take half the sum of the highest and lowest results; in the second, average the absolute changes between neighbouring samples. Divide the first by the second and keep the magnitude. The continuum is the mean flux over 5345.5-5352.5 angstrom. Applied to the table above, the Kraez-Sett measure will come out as 1.2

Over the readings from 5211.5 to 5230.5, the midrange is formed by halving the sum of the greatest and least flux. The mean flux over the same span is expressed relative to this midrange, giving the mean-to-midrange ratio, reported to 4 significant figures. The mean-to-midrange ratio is 1.005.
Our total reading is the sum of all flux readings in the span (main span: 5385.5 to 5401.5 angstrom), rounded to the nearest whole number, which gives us 199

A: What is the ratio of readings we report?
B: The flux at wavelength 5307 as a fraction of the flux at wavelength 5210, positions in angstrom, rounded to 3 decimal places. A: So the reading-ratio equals 1.266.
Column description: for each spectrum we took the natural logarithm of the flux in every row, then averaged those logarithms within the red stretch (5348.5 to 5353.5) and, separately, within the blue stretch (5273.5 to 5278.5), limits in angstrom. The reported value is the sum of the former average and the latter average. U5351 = 5.01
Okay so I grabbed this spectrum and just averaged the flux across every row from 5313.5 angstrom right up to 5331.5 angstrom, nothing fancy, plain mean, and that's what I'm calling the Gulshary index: 12.8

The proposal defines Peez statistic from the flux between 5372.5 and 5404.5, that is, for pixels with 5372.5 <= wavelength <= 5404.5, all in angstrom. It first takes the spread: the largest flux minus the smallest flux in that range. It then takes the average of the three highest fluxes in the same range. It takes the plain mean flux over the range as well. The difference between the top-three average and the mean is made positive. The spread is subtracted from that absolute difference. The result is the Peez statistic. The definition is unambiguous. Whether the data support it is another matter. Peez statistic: -1.8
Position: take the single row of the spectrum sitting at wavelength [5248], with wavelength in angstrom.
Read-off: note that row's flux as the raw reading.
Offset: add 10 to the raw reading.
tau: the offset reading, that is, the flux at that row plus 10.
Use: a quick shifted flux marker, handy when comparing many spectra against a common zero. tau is 21.6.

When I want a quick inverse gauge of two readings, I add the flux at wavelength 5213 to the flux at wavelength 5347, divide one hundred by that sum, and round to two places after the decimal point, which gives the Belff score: 3.97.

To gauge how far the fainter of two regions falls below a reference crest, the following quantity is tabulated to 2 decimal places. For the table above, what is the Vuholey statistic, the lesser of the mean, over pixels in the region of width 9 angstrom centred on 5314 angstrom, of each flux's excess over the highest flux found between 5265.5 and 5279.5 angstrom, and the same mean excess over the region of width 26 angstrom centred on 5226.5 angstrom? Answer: -1.02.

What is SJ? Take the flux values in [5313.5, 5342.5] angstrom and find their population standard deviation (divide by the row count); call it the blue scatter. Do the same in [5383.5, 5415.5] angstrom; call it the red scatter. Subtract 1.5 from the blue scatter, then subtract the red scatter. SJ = -1.23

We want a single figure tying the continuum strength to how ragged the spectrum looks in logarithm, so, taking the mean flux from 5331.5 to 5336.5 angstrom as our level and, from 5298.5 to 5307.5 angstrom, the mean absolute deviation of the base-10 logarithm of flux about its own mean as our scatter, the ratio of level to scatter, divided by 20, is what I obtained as 45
